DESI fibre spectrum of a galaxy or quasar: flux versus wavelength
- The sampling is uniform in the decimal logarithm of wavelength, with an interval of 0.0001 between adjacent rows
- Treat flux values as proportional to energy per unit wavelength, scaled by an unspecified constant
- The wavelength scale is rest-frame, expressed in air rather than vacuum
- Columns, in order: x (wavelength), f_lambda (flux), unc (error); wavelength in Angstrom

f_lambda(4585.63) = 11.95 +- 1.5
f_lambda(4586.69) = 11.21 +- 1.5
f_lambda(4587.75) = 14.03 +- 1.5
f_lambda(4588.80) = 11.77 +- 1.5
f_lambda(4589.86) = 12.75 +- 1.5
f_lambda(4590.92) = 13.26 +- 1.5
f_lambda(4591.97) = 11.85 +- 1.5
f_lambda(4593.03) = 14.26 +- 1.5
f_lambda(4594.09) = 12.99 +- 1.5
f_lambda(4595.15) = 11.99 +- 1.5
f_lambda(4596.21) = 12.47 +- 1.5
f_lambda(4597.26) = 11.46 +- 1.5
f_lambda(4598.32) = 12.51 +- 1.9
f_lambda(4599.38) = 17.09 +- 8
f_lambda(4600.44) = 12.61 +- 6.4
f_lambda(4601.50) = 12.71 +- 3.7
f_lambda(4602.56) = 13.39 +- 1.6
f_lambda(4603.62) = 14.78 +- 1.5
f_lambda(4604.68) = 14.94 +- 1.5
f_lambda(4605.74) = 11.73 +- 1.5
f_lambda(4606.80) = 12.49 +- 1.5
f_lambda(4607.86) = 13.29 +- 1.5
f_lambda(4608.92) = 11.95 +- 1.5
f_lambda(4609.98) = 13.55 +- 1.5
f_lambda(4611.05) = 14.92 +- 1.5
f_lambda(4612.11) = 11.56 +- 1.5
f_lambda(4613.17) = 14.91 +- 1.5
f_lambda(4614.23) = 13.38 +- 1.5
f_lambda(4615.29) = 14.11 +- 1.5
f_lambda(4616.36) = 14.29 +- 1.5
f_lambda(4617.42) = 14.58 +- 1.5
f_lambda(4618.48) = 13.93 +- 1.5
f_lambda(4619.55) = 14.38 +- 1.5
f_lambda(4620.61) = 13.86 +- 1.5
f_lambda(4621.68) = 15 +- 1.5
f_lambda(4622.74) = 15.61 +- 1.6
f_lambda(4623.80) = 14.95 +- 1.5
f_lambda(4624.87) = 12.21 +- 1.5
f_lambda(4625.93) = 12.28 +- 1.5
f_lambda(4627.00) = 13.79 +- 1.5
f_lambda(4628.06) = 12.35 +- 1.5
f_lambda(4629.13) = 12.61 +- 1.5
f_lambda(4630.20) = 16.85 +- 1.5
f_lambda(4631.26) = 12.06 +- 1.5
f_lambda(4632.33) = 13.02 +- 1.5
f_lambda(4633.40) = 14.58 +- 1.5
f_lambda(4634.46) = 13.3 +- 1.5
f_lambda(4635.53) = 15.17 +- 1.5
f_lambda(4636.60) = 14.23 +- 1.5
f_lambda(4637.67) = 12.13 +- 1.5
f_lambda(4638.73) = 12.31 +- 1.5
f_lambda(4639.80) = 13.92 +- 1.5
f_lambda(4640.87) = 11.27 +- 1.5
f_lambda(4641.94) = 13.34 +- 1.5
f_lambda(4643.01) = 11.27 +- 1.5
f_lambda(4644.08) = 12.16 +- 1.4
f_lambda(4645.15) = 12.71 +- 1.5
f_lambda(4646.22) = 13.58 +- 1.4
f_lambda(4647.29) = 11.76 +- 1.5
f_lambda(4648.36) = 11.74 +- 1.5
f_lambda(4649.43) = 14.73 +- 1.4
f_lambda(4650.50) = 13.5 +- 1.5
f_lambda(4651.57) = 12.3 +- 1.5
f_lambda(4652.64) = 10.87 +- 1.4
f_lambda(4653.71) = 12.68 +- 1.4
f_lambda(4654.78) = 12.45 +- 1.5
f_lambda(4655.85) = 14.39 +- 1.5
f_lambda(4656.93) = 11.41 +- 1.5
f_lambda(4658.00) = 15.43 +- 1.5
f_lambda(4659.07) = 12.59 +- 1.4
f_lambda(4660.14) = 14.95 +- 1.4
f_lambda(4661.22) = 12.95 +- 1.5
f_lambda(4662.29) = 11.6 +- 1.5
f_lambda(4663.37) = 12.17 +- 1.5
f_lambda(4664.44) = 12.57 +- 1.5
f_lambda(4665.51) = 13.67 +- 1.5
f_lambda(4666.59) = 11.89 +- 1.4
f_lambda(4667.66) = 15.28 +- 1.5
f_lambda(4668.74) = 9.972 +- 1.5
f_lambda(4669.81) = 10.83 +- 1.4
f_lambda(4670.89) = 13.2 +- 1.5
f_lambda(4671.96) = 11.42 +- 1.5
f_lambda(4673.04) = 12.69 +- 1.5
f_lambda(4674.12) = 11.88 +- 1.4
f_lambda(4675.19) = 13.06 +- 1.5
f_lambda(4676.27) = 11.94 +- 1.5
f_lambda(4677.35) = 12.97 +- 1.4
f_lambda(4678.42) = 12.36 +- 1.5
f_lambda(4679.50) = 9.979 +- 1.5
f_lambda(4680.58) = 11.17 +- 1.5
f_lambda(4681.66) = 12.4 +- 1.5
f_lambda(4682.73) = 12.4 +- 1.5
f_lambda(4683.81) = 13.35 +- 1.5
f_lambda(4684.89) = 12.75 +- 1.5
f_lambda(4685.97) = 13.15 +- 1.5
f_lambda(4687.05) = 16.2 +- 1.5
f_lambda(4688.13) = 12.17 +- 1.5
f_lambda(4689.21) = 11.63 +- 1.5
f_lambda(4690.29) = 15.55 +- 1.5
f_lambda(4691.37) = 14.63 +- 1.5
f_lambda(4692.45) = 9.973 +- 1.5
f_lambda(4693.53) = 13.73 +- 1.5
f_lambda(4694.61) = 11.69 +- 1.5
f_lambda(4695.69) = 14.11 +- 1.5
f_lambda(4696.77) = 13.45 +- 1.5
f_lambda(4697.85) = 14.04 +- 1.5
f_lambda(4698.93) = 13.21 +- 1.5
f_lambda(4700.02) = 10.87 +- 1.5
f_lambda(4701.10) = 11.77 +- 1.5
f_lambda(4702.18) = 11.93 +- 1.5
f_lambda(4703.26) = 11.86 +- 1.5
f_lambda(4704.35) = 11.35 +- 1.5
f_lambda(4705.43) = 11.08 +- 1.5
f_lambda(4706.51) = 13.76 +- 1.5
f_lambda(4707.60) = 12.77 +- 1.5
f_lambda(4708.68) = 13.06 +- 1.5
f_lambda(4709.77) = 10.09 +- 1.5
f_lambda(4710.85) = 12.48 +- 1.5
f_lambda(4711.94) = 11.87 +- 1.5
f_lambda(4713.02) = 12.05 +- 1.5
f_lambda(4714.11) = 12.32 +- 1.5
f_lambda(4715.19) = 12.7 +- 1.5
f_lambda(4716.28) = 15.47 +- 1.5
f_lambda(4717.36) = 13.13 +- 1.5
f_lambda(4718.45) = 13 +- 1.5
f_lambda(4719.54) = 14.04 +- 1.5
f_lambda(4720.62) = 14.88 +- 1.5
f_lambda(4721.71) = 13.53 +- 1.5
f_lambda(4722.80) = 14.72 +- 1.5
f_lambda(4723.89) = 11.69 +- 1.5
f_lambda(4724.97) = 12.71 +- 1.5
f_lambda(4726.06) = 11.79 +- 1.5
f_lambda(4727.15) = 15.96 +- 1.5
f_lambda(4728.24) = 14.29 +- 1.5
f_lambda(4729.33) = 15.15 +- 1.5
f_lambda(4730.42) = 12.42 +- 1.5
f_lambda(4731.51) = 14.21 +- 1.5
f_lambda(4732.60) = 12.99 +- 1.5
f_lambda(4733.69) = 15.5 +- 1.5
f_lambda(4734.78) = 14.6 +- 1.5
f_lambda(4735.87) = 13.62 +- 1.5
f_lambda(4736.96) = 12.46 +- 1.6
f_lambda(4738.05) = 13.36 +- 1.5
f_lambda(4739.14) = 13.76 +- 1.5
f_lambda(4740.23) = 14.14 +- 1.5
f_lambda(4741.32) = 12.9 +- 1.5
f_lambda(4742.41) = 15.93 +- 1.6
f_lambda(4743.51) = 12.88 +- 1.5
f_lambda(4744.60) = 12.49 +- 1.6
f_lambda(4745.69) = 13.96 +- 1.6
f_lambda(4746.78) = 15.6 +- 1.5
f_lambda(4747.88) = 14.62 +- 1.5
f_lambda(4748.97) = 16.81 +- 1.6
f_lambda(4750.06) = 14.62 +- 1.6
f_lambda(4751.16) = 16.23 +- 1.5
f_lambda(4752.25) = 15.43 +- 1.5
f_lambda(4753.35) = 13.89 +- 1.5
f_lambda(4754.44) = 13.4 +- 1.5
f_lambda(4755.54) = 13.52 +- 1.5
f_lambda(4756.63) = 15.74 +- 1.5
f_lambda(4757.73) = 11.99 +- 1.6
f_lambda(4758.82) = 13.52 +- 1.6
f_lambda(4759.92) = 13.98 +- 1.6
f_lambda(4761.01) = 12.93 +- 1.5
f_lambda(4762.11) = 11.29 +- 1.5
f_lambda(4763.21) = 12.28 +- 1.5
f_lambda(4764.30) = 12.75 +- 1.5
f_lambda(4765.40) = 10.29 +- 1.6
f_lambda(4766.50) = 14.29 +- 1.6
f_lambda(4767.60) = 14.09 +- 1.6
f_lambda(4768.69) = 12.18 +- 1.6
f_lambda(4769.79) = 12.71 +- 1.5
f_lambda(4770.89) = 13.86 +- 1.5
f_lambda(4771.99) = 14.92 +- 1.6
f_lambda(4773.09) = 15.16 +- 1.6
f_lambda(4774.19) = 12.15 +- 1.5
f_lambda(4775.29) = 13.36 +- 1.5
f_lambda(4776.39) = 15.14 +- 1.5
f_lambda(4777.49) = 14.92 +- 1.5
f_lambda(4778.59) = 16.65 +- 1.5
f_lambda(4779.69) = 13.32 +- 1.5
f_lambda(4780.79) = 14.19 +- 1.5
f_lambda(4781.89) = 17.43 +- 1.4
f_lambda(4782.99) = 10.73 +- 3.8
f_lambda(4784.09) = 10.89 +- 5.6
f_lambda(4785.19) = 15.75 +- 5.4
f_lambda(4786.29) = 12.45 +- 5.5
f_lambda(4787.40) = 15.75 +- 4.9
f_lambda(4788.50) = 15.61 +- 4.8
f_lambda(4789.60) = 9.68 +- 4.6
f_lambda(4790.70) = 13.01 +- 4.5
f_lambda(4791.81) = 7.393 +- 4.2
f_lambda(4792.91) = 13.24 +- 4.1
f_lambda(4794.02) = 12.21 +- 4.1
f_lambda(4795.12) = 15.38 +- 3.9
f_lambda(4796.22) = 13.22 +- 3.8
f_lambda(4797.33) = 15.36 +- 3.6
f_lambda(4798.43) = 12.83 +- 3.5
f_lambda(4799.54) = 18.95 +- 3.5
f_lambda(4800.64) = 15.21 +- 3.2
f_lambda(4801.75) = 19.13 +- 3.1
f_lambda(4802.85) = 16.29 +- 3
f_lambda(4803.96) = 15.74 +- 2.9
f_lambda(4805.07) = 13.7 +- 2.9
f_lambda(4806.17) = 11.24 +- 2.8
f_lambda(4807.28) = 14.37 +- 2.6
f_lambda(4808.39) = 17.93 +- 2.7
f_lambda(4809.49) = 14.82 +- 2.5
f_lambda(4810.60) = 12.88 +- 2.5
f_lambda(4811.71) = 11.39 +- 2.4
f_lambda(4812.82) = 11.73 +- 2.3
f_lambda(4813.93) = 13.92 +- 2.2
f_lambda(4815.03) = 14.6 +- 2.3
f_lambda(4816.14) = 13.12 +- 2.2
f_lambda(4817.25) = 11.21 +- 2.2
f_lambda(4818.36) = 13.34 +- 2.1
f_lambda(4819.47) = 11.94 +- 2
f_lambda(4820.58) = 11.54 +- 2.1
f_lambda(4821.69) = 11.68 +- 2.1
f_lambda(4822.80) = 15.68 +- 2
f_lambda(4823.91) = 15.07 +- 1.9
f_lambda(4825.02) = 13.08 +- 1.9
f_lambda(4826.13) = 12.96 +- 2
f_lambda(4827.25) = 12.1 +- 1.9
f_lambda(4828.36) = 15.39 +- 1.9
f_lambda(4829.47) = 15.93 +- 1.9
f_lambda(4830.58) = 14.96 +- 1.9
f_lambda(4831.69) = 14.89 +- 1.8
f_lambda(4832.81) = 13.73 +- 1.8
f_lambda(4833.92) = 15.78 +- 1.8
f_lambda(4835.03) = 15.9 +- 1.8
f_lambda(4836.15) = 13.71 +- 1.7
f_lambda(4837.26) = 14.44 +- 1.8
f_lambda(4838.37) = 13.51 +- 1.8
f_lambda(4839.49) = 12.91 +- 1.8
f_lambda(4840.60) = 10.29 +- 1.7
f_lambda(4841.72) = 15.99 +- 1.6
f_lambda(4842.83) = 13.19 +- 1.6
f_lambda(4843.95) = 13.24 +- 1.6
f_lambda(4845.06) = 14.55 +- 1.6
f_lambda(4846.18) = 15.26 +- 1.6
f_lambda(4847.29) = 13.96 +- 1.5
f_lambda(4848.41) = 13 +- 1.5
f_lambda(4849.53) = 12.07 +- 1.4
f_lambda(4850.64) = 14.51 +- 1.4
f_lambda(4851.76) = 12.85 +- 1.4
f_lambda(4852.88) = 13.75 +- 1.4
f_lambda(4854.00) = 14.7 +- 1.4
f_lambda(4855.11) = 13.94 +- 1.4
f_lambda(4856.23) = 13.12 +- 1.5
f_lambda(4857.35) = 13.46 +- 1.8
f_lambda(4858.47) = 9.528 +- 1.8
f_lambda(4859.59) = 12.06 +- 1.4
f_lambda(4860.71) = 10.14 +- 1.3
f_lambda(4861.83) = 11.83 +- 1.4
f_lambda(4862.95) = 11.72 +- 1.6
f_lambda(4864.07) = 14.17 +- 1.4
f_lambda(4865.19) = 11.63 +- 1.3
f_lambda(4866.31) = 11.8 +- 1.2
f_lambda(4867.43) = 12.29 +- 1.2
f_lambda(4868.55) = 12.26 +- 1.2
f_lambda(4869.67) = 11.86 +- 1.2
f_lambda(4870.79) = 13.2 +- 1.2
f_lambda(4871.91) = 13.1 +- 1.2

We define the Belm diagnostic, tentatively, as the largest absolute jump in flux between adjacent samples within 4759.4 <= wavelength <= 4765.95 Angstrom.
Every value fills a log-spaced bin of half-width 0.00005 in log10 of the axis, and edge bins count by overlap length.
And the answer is 2.5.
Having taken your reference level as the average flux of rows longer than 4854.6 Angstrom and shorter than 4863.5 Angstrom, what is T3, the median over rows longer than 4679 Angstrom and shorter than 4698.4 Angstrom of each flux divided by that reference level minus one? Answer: 0.08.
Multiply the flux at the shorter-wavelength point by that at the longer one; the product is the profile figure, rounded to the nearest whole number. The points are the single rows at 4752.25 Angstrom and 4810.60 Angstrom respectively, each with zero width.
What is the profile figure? 199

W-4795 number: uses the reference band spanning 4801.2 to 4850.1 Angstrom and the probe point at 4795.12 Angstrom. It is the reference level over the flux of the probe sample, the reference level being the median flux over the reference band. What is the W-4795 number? 0.89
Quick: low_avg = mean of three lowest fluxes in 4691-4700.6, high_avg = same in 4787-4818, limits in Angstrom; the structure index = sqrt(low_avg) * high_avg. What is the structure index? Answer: 31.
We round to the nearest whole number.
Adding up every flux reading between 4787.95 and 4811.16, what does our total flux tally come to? 298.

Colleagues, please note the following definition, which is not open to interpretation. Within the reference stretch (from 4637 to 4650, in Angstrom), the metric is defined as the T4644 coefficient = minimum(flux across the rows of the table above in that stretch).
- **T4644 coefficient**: 11.27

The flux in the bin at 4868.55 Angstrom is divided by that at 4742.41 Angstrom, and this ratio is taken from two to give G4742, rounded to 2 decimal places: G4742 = 1.23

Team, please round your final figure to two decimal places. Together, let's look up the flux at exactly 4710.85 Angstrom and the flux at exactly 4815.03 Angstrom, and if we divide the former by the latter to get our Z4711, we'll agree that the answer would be 0.85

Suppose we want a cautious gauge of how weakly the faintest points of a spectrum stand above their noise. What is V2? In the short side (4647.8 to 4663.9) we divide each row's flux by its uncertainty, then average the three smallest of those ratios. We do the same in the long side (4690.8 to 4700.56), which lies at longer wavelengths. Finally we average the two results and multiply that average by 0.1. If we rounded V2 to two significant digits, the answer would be 0.75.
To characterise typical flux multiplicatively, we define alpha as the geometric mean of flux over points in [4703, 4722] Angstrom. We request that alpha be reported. 12.7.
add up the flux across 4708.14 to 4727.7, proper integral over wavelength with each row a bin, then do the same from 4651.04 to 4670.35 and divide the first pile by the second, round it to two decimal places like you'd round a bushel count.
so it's 1.05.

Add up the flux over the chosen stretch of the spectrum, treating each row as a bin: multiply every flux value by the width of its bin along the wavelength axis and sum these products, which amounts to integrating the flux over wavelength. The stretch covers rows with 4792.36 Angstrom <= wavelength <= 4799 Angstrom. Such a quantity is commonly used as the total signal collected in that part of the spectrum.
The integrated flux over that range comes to 91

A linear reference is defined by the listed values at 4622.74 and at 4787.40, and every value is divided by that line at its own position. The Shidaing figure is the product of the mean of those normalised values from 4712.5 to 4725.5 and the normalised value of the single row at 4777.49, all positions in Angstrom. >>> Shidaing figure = 0.81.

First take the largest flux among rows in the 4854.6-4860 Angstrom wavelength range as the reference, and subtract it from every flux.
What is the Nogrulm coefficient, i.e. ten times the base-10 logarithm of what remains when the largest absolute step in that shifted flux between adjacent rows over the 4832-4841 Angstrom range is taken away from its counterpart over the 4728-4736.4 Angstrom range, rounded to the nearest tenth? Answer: -9.6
